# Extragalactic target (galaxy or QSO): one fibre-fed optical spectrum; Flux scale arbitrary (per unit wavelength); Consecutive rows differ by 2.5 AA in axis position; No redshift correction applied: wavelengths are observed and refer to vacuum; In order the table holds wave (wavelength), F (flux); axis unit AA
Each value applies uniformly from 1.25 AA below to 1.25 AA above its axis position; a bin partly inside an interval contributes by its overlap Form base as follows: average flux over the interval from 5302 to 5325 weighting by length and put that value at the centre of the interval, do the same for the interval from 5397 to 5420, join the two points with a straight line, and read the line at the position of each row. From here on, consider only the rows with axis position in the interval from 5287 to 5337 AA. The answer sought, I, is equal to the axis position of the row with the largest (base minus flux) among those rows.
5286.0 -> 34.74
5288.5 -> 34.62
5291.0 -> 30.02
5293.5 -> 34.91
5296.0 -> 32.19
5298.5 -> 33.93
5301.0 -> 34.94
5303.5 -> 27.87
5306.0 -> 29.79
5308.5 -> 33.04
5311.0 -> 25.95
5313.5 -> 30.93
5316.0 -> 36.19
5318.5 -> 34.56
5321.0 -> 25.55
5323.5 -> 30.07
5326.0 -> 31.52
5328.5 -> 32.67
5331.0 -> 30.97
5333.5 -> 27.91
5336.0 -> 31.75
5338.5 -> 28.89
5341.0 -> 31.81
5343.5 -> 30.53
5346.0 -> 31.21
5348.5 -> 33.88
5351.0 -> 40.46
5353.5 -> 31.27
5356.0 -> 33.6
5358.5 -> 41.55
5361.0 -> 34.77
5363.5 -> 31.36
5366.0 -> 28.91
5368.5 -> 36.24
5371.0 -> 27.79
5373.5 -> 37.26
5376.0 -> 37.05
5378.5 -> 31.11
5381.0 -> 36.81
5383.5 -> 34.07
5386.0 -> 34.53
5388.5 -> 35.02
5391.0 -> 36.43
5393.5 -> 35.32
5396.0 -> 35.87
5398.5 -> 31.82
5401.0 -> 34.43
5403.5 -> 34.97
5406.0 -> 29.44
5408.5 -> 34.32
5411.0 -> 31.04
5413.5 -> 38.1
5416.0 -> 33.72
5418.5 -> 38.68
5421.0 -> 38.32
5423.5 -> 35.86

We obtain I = 5321.0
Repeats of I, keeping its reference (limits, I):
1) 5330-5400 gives 5371.0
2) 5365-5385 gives 5371.0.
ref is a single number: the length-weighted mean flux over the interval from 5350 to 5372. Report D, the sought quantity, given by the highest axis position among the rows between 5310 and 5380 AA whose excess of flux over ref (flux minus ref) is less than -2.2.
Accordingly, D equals 5378.5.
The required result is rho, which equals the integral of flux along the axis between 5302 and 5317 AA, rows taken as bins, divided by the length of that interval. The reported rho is 30.6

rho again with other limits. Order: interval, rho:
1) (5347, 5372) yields 34.0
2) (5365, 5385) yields 33.7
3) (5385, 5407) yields 34.3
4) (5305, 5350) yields 31.0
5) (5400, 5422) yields 34.7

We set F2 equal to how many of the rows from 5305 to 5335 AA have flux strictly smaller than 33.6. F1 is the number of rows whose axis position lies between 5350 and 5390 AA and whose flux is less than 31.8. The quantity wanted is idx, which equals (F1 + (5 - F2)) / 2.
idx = 0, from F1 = 5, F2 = 10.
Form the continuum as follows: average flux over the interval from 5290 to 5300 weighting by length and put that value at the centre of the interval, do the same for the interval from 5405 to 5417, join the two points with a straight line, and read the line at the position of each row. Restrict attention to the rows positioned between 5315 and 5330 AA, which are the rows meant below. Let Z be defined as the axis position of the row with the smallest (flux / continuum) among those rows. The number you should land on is 5321.0 AA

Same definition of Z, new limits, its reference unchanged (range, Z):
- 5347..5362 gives 5353.5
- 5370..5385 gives 5371.0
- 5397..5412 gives 5406.0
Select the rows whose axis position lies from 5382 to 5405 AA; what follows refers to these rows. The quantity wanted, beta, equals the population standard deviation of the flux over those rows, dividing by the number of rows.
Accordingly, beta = 1.23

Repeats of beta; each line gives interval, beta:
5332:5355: 3.41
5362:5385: 3.49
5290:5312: 3.00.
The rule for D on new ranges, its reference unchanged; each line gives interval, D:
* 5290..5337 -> 5336.0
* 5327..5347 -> 5346.0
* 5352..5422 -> 5411.0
